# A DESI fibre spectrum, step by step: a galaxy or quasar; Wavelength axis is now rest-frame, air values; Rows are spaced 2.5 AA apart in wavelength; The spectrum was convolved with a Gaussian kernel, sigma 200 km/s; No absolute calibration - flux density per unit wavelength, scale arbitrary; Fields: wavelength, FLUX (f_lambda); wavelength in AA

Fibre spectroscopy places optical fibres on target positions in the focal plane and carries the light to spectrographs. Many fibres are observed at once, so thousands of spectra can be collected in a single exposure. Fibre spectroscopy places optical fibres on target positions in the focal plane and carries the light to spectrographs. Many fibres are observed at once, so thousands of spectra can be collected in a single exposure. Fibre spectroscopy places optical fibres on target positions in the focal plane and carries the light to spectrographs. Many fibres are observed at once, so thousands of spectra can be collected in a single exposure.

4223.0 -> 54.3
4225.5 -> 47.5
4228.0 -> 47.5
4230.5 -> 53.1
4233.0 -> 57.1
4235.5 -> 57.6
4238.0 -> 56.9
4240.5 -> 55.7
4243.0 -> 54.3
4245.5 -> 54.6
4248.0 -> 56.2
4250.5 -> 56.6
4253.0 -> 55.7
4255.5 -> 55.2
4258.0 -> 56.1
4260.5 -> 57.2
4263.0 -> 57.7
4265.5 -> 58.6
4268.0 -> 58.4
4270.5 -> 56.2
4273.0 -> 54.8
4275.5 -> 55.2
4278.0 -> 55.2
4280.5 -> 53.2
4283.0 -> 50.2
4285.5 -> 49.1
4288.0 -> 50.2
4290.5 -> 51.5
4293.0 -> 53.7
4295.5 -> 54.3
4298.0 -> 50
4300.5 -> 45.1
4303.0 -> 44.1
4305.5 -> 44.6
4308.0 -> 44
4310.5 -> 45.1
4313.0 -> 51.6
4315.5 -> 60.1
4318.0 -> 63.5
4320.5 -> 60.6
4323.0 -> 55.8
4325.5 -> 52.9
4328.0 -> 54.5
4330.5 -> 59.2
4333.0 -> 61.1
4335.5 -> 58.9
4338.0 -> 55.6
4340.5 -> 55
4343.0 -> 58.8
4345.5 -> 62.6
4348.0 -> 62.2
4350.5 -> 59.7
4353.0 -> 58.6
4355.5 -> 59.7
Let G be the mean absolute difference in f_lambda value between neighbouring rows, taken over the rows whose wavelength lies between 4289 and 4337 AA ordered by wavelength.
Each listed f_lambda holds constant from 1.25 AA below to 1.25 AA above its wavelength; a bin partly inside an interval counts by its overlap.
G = 3.0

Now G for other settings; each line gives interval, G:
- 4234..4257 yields 0.9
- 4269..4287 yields 1.3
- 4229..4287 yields 1.1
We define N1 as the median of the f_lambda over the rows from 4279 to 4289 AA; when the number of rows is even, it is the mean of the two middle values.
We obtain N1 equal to 50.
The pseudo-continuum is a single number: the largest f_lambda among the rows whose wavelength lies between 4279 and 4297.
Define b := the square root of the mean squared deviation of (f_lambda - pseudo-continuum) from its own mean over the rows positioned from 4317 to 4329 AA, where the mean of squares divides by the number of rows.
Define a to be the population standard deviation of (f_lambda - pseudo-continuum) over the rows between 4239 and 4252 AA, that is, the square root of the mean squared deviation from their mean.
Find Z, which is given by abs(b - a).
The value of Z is 3.1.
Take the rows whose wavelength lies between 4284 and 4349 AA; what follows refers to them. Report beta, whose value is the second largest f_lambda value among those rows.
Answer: 62.6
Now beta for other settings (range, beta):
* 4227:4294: 58.4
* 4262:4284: 58.4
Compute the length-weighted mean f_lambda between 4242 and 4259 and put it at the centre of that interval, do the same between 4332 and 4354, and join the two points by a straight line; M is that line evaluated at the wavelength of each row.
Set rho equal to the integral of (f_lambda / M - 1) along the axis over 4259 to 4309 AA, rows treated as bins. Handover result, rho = -4.0 AA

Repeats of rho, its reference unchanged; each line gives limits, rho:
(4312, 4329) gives -0.3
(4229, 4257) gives 0.2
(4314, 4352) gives -0.1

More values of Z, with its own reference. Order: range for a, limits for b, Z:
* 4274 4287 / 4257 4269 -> 1.6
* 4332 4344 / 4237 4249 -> 1.3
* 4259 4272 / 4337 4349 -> 2.3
